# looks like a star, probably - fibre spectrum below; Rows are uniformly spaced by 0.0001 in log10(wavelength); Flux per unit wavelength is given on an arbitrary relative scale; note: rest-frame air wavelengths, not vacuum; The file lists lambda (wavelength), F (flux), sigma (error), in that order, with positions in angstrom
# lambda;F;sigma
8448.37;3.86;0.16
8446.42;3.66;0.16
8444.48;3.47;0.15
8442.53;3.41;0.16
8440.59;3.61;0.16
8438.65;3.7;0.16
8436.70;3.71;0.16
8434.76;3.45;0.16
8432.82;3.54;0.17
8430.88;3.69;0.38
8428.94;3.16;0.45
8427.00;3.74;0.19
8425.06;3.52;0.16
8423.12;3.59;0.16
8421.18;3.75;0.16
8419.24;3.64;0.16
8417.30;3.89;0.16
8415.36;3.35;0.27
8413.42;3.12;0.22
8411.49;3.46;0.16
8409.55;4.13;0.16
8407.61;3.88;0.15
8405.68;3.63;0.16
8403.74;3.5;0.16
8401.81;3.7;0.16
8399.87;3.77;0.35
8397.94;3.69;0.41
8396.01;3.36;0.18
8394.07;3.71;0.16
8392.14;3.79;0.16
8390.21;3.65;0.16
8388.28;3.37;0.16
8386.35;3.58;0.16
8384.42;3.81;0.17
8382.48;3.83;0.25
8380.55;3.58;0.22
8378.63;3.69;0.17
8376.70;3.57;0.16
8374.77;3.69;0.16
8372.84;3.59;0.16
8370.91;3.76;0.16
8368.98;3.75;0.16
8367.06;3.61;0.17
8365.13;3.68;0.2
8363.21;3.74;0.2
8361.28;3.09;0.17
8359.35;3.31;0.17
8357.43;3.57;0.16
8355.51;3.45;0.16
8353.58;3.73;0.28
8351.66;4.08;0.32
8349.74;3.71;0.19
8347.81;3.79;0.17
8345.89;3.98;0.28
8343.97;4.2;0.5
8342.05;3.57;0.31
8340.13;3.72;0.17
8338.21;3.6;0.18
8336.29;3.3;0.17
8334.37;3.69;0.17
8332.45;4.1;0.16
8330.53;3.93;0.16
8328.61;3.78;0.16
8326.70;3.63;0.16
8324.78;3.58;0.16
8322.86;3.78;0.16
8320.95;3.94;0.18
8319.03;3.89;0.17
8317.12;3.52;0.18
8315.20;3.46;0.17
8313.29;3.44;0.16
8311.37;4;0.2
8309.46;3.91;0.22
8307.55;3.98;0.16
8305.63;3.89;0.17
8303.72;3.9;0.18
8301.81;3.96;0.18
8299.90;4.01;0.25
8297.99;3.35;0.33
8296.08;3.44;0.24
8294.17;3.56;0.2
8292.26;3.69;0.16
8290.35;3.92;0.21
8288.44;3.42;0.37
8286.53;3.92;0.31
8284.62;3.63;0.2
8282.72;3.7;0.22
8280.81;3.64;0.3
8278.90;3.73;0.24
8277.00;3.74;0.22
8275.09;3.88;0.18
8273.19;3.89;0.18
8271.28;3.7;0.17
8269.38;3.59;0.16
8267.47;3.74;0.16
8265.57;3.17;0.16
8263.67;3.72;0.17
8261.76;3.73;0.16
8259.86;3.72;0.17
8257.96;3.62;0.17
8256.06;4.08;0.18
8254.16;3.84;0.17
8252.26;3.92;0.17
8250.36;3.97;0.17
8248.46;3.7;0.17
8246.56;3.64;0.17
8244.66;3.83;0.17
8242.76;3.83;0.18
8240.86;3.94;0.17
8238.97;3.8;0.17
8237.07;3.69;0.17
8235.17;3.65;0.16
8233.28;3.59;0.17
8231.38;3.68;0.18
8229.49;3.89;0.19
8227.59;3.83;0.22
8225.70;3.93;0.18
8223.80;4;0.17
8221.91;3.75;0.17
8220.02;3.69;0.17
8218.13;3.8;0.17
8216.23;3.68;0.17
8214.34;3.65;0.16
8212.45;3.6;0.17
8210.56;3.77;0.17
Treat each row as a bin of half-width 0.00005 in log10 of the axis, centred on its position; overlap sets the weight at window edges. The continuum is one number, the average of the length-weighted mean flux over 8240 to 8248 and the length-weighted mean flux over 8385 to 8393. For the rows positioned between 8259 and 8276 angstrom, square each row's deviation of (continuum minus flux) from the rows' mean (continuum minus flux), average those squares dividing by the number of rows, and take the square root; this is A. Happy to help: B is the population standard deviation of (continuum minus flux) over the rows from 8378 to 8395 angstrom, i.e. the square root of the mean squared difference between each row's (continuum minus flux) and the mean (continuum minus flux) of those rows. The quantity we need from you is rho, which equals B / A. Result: 0.7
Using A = 0.20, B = 0.137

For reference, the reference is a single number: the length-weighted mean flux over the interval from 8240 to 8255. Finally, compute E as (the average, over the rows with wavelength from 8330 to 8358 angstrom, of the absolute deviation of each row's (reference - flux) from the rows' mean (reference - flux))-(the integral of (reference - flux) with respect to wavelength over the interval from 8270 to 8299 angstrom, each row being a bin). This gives -4.2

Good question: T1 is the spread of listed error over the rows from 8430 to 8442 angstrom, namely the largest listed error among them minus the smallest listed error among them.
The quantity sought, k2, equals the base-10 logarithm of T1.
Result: -0.7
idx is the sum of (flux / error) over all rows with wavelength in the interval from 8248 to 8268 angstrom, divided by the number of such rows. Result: 22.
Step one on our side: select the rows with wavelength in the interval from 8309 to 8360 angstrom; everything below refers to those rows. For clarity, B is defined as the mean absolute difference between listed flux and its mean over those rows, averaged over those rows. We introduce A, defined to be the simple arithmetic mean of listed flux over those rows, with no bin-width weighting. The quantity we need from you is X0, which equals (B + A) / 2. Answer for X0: 1.962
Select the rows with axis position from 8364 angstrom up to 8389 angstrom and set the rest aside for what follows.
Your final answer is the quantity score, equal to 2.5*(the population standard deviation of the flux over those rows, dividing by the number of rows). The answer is 0.30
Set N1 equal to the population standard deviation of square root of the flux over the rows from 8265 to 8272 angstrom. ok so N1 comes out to 0.061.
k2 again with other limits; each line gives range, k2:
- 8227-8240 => -1.2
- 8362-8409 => -0.6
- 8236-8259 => -2.0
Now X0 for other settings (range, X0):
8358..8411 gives 1.895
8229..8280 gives 1.935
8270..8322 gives 1.962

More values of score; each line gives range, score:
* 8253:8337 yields 0.53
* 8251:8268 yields 0.59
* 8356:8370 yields 0.57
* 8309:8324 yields 0.54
